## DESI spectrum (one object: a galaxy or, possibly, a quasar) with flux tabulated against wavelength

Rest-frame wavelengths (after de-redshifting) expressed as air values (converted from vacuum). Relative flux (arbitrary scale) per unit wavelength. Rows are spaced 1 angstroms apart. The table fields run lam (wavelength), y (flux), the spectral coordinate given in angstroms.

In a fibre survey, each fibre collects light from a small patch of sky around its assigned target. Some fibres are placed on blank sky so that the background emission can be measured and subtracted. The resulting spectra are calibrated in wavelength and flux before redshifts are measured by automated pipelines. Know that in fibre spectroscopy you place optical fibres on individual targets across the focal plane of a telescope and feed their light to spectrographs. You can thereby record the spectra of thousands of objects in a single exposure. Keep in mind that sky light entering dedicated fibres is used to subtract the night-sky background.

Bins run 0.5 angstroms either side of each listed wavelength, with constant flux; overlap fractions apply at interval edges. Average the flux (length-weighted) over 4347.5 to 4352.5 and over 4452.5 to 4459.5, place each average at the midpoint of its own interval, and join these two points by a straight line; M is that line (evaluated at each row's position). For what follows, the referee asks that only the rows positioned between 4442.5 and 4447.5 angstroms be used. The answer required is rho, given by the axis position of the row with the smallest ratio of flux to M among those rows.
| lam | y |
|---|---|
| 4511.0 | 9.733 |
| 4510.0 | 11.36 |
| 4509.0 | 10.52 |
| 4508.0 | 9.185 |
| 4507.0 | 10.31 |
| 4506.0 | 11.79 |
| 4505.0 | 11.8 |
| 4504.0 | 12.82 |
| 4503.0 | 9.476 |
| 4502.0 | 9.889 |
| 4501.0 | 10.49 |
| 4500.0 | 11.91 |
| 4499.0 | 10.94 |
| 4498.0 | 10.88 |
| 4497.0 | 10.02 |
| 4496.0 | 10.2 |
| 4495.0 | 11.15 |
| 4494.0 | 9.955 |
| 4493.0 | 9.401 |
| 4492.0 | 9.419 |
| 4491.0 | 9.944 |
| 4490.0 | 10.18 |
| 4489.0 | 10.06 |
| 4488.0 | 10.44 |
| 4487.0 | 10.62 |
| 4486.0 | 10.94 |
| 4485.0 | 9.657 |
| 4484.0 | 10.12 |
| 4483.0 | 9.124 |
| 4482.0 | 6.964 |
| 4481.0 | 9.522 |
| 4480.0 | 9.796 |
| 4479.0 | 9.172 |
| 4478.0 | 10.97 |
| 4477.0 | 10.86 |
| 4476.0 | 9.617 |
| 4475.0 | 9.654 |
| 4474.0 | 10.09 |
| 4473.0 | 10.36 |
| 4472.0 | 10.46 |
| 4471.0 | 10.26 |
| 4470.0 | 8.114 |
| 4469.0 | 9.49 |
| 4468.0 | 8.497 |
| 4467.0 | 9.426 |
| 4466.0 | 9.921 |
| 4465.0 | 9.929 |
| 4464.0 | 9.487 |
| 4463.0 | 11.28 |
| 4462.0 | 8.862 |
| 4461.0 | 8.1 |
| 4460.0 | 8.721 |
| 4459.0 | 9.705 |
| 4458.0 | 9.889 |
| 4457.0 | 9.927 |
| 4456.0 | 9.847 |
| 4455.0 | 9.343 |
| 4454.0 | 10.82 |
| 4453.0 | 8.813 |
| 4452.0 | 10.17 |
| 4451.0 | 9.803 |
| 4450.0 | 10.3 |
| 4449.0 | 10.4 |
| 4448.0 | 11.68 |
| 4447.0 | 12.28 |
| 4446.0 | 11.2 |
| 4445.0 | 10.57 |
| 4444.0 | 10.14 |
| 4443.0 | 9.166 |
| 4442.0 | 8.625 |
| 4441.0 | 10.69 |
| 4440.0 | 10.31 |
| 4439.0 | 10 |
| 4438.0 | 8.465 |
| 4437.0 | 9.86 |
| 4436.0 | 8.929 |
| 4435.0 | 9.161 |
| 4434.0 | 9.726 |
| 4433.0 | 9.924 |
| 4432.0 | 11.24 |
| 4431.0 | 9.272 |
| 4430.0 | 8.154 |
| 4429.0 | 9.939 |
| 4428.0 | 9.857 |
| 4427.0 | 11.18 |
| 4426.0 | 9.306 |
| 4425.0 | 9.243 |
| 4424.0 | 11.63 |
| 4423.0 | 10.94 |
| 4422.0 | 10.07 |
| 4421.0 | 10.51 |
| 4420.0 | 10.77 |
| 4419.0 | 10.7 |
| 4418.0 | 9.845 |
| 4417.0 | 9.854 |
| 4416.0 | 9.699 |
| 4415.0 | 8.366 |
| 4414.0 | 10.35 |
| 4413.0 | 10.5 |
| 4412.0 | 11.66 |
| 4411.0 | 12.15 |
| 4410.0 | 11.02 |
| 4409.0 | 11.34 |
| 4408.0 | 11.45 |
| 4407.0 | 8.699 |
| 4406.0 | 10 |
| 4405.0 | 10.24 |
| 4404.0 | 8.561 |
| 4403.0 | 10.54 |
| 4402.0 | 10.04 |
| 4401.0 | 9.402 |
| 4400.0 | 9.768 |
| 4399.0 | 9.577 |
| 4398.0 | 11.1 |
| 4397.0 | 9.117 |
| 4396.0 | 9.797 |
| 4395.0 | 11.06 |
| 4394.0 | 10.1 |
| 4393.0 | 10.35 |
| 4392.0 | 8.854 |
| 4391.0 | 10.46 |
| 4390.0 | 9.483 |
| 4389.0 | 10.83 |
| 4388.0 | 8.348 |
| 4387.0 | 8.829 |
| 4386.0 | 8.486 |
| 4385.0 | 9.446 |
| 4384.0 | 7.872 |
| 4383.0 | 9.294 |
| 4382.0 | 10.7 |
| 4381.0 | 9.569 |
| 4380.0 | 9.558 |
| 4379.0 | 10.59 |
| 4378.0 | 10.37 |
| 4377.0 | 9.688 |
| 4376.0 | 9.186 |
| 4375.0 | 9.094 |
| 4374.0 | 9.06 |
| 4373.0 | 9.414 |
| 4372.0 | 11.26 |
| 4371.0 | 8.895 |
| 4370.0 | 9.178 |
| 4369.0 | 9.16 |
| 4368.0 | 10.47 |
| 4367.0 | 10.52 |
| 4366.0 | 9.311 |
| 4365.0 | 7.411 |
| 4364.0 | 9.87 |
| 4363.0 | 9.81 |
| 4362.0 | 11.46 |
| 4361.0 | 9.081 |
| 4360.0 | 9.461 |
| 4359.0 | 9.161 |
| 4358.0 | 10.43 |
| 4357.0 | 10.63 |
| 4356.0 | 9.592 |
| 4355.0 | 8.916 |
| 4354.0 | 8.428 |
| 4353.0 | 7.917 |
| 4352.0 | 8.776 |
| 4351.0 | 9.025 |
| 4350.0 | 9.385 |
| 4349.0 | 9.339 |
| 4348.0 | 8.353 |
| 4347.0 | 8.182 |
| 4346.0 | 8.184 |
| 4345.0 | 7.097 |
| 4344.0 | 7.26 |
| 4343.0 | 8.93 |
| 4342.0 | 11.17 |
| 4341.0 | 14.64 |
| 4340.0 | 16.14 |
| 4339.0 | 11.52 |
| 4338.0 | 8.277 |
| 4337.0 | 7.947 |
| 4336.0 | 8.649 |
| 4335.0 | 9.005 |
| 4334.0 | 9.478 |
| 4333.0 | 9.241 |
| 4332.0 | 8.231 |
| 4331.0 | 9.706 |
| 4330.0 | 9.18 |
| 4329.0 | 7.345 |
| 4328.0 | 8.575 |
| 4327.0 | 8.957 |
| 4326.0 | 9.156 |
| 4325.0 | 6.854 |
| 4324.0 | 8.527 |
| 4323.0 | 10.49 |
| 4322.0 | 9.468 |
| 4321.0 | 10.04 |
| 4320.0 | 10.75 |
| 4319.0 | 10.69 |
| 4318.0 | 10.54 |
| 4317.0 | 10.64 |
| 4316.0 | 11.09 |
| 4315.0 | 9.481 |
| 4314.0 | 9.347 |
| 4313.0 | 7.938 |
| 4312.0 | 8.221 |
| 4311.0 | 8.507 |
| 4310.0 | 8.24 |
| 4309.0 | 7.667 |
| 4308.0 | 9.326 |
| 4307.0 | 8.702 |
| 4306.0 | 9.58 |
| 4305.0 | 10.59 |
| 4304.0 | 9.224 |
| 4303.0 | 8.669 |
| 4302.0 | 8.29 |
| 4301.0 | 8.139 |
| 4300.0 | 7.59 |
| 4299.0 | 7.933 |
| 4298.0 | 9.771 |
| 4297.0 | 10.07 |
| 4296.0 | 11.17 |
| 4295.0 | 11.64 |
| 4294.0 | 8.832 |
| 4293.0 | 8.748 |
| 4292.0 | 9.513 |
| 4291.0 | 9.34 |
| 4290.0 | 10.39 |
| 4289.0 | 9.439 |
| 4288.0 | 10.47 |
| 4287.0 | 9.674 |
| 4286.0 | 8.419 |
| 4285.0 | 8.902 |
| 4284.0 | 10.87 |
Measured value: 4443.0 angstroms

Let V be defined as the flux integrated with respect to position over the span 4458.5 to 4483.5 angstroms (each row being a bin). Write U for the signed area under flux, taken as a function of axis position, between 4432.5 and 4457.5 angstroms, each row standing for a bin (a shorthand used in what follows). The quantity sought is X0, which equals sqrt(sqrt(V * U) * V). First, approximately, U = 250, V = 238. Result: 241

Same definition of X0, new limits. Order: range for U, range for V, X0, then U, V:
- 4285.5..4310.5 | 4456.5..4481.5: 239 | 231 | 242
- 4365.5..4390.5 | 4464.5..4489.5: 243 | 239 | 244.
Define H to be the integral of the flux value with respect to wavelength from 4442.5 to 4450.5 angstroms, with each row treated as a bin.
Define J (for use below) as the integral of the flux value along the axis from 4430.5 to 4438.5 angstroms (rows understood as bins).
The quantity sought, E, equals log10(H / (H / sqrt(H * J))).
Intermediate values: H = 85.7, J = 76.6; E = 1.91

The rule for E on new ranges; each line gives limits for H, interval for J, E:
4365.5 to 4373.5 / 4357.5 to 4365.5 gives 1.89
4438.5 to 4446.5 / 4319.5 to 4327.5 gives 1.89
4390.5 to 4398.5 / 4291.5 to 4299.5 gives 1.90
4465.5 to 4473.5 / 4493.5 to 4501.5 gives 1.91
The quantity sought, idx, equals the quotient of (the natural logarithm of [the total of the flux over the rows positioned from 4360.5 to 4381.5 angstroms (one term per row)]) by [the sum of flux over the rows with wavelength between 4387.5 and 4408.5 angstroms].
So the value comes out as 0.0256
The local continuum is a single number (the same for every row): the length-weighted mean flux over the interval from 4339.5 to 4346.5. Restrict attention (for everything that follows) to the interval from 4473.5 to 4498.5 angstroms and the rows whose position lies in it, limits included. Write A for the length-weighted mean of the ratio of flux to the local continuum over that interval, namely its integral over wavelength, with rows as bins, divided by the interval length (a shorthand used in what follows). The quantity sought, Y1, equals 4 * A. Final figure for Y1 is 3.79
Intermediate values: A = 0.95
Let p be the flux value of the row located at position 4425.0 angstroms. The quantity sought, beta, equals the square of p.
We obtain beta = 85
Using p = 9.243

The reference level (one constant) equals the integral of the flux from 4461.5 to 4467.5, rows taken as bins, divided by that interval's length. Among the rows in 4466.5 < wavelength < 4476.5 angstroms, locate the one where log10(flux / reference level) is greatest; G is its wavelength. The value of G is 4472.0 angstroms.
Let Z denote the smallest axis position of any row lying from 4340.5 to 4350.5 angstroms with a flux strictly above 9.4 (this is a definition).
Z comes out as 4341.0 angstroms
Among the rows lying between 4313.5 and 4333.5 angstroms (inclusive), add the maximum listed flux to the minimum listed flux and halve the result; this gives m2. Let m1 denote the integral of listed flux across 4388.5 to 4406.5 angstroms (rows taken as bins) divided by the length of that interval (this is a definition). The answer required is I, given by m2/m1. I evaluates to 0.90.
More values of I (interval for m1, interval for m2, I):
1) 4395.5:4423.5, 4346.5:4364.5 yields 0.95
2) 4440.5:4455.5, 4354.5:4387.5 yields 0.92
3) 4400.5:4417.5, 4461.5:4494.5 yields 0.89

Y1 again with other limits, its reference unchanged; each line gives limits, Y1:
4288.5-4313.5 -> 3.47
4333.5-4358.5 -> 3.62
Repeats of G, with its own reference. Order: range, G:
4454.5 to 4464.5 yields 4463.0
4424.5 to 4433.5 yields 4432.0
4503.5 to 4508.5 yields 4504.0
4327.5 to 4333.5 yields 4331.0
